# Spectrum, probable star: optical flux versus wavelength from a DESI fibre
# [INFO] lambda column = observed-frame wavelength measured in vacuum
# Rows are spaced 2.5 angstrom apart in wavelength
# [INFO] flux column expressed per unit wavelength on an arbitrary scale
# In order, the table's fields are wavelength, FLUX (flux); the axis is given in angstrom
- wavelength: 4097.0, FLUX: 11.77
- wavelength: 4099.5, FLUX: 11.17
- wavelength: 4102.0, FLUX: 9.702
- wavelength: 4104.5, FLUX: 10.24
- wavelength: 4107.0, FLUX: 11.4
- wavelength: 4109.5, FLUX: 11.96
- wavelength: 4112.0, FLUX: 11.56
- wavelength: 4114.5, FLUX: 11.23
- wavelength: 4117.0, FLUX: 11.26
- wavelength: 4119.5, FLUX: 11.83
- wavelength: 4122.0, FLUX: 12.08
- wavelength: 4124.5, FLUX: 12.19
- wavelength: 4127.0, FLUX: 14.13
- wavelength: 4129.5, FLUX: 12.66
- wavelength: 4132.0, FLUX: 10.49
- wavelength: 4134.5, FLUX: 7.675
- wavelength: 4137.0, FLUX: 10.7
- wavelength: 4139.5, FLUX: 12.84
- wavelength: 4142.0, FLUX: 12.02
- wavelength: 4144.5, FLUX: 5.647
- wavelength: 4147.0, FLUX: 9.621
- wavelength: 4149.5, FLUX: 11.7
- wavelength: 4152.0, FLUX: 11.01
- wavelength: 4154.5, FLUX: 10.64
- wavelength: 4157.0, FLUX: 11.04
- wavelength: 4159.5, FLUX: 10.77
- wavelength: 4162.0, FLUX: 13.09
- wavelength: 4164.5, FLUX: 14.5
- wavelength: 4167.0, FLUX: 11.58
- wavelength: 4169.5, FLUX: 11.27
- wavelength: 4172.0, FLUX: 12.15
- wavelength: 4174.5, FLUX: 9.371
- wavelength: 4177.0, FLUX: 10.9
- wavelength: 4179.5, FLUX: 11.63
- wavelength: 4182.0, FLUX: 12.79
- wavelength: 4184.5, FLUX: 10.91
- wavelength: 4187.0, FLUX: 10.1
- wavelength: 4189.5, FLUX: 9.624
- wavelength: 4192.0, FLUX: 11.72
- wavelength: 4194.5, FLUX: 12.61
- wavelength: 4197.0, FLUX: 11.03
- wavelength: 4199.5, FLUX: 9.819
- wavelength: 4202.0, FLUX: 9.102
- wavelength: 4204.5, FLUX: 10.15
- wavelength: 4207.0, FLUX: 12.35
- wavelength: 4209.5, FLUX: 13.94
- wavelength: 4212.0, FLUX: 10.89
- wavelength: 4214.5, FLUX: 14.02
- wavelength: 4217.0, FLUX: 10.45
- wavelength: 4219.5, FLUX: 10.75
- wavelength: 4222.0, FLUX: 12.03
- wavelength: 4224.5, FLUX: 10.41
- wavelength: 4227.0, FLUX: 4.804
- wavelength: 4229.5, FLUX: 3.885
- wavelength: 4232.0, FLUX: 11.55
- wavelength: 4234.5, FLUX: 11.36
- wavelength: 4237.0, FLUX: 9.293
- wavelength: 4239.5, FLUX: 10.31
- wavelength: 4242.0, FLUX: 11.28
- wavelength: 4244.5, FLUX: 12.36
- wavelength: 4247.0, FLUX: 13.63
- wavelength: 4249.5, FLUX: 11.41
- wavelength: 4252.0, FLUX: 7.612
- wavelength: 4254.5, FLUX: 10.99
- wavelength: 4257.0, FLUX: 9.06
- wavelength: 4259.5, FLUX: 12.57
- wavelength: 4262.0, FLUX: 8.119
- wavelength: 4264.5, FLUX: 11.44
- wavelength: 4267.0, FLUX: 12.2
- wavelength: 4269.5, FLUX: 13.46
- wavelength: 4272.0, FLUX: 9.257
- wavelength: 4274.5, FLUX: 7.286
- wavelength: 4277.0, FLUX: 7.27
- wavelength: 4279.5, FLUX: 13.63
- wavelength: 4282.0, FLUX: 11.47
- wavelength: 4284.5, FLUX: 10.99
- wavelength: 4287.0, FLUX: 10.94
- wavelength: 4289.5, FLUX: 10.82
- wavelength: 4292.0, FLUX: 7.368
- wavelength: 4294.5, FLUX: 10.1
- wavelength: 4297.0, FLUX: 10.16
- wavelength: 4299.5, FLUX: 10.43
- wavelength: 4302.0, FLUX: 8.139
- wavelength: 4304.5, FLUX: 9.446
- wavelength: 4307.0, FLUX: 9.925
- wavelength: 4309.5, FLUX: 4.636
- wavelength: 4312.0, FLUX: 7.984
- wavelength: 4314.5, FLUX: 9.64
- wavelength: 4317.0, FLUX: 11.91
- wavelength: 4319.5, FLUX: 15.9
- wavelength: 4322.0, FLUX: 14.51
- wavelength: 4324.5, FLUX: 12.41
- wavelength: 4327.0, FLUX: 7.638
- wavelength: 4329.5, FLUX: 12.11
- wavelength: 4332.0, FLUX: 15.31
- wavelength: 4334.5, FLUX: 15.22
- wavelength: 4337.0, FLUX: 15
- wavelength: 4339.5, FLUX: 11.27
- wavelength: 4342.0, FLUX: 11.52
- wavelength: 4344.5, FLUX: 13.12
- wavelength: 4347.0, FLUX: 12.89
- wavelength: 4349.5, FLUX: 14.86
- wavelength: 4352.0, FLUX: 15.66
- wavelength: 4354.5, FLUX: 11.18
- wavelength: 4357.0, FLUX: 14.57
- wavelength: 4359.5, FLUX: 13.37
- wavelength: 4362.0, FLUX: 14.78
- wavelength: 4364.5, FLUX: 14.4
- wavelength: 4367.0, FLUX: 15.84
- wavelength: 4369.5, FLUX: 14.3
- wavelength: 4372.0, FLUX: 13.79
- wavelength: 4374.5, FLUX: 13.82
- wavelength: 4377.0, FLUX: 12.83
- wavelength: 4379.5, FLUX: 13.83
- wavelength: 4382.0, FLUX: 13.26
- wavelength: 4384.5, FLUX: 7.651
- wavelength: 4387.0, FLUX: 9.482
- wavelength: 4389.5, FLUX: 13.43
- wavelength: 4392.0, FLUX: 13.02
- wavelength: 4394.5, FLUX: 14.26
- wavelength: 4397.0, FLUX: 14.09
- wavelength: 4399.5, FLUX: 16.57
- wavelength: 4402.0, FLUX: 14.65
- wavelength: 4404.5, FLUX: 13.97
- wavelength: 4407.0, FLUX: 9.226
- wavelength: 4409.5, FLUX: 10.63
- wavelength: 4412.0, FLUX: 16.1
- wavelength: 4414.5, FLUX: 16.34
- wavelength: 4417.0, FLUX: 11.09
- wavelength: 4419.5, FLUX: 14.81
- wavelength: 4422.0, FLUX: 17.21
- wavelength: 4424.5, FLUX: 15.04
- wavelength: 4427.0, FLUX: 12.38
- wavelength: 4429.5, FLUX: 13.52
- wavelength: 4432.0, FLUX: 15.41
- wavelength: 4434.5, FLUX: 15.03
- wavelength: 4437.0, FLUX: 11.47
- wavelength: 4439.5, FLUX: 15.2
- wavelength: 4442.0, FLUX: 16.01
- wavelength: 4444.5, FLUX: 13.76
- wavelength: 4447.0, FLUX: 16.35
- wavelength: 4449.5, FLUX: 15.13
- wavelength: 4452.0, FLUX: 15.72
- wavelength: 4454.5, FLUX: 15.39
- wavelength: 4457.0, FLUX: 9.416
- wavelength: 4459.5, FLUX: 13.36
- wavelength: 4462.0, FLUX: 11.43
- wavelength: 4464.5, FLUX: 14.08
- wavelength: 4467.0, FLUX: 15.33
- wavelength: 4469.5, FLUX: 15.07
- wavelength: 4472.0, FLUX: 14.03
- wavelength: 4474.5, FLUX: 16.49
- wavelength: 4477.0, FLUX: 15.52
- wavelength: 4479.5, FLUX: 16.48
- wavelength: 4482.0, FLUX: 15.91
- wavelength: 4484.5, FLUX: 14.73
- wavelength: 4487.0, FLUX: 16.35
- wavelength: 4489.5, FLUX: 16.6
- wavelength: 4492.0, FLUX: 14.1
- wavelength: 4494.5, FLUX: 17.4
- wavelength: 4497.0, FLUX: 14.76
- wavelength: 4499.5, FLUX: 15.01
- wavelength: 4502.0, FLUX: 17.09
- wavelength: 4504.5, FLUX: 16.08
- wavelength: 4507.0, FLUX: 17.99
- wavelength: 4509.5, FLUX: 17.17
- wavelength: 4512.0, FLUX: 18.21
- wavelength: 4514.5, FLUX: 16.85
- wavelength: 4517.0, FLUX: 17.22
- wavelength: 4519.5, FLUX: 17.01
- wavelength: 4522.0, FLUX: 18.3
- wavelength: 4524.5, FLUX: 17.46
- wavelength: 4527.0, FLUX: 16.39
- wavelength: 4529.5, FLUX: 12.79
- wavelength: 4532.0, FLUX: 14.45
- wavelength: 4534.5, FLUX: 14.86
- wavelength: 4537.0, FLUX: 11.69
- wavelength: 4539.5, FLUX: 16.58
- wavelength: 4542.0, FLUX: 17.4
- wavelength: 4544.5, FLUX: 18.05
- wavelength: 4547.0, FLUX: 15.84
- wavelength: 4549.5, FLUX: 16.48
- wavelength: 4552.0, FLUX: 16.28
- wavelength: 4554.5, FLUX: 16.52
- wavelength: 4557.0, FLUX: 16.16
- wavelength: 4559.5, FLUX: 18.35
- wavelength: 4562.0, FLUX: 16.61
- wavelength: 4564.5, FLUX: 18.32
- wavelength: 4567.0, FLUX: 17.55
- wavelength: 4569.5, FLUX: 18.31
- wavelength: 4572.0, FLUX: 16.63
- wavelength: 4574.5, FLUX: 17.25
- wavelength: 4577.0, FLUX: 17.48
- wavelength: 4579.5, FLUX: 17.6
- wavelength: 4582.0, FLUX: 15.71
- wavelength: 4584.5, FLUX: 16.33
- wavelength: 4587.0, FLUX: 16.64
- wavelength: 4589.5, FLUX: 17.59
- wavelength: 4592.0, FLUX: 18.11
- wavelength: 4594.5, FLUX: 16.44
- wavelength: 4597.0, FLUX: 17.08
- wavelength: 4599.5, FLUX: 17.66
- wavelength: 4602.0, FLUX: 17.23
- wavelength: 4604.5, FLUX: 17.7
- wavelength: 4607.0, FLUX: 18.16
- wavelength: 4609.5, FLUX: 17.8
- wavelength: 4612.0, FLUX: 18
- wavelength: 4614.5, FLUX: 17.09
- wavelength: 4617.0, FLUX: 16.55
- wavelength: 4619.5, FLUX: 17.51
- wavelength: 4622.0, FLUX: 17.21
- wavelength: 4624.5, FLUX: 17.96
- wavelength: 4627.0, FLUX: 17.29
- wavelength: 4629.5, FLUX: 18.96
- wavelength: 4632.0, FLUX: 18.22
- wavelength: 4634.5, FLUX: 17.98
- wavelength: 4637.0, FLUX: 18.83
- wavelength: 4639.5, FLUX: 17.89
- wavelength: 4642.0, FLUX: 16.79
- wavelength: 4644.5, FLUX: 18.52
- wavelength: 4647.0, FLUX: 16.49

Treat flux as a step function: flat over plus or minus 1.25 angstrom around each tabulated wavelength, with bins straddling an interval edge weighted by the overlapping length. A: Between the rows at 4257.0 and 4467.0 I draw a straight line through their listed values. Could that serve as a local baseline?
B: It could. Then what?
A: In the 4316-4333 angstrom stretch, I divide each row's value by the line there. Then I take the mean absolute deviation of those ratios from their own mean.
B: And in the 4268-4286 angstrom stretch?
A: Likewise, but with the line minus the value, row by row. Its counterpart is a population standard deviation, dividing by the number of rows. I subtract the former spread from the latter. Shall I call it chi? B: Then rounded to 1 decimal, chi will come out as 2.3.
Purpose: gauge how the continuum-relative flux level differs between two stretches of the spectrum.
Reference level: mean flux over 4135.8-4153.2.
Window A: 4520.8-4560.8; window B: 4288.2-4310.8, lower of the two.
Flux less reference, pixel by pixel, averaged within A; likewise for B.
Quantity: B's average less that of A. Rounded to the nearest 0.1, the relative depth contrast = -7.1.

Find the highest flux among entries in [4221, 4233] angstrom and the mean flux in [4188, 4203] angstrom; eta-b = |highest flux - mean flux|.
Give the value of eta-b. 1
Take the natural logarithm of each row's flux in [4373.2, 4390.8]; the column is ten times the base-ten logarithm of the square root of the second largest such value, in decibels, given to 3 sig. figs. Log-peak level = 2.10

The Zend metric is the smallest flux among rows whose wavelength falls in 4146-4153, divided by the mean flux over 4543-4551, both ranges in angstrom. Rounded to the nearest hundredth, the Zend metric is 0.57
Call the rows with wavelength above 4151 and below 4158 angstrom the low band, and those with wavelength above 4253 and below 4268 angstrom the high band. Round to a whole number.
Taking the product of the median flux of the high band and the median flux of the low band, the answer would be 123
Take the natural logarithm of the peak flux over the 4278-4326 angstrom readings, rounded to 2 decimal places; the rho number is 2.77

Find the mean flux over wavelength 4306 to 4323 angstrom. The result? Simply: 11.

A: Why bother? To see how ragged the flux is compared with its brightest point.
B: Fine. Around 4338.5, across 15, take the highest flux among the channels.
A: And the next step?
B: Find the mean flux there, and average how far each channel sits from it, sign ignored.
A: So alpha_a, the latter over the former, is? 0.10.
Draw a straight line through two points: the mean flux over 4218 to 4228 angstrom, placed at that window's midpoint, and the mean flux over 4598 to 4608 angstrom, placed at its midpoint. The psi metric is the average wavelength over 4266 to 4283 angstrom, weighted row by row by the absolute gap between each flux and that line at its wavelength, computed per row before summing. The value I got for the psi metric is 4274.3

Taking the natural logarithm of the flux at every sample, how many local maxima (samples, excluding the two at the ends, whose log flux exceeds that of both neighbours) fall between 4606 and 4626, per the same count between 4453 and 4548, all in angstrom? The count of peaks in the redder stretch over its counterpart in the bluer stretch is 0.2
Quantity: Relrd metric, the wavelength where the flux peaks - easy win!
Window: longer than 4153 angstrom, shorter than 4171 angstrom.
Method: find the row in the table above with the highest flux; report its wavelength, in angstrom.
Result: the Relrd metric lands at 4164.5 angstrom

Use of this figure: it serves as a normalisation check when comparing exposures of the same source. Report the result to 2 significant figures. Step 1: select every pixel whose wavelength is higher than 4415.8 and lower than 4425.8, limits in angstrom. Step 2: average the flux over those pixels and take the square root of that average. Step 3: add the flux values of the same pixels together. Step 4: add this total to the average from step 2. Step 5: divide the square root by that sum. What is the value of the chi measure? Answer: 0.052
